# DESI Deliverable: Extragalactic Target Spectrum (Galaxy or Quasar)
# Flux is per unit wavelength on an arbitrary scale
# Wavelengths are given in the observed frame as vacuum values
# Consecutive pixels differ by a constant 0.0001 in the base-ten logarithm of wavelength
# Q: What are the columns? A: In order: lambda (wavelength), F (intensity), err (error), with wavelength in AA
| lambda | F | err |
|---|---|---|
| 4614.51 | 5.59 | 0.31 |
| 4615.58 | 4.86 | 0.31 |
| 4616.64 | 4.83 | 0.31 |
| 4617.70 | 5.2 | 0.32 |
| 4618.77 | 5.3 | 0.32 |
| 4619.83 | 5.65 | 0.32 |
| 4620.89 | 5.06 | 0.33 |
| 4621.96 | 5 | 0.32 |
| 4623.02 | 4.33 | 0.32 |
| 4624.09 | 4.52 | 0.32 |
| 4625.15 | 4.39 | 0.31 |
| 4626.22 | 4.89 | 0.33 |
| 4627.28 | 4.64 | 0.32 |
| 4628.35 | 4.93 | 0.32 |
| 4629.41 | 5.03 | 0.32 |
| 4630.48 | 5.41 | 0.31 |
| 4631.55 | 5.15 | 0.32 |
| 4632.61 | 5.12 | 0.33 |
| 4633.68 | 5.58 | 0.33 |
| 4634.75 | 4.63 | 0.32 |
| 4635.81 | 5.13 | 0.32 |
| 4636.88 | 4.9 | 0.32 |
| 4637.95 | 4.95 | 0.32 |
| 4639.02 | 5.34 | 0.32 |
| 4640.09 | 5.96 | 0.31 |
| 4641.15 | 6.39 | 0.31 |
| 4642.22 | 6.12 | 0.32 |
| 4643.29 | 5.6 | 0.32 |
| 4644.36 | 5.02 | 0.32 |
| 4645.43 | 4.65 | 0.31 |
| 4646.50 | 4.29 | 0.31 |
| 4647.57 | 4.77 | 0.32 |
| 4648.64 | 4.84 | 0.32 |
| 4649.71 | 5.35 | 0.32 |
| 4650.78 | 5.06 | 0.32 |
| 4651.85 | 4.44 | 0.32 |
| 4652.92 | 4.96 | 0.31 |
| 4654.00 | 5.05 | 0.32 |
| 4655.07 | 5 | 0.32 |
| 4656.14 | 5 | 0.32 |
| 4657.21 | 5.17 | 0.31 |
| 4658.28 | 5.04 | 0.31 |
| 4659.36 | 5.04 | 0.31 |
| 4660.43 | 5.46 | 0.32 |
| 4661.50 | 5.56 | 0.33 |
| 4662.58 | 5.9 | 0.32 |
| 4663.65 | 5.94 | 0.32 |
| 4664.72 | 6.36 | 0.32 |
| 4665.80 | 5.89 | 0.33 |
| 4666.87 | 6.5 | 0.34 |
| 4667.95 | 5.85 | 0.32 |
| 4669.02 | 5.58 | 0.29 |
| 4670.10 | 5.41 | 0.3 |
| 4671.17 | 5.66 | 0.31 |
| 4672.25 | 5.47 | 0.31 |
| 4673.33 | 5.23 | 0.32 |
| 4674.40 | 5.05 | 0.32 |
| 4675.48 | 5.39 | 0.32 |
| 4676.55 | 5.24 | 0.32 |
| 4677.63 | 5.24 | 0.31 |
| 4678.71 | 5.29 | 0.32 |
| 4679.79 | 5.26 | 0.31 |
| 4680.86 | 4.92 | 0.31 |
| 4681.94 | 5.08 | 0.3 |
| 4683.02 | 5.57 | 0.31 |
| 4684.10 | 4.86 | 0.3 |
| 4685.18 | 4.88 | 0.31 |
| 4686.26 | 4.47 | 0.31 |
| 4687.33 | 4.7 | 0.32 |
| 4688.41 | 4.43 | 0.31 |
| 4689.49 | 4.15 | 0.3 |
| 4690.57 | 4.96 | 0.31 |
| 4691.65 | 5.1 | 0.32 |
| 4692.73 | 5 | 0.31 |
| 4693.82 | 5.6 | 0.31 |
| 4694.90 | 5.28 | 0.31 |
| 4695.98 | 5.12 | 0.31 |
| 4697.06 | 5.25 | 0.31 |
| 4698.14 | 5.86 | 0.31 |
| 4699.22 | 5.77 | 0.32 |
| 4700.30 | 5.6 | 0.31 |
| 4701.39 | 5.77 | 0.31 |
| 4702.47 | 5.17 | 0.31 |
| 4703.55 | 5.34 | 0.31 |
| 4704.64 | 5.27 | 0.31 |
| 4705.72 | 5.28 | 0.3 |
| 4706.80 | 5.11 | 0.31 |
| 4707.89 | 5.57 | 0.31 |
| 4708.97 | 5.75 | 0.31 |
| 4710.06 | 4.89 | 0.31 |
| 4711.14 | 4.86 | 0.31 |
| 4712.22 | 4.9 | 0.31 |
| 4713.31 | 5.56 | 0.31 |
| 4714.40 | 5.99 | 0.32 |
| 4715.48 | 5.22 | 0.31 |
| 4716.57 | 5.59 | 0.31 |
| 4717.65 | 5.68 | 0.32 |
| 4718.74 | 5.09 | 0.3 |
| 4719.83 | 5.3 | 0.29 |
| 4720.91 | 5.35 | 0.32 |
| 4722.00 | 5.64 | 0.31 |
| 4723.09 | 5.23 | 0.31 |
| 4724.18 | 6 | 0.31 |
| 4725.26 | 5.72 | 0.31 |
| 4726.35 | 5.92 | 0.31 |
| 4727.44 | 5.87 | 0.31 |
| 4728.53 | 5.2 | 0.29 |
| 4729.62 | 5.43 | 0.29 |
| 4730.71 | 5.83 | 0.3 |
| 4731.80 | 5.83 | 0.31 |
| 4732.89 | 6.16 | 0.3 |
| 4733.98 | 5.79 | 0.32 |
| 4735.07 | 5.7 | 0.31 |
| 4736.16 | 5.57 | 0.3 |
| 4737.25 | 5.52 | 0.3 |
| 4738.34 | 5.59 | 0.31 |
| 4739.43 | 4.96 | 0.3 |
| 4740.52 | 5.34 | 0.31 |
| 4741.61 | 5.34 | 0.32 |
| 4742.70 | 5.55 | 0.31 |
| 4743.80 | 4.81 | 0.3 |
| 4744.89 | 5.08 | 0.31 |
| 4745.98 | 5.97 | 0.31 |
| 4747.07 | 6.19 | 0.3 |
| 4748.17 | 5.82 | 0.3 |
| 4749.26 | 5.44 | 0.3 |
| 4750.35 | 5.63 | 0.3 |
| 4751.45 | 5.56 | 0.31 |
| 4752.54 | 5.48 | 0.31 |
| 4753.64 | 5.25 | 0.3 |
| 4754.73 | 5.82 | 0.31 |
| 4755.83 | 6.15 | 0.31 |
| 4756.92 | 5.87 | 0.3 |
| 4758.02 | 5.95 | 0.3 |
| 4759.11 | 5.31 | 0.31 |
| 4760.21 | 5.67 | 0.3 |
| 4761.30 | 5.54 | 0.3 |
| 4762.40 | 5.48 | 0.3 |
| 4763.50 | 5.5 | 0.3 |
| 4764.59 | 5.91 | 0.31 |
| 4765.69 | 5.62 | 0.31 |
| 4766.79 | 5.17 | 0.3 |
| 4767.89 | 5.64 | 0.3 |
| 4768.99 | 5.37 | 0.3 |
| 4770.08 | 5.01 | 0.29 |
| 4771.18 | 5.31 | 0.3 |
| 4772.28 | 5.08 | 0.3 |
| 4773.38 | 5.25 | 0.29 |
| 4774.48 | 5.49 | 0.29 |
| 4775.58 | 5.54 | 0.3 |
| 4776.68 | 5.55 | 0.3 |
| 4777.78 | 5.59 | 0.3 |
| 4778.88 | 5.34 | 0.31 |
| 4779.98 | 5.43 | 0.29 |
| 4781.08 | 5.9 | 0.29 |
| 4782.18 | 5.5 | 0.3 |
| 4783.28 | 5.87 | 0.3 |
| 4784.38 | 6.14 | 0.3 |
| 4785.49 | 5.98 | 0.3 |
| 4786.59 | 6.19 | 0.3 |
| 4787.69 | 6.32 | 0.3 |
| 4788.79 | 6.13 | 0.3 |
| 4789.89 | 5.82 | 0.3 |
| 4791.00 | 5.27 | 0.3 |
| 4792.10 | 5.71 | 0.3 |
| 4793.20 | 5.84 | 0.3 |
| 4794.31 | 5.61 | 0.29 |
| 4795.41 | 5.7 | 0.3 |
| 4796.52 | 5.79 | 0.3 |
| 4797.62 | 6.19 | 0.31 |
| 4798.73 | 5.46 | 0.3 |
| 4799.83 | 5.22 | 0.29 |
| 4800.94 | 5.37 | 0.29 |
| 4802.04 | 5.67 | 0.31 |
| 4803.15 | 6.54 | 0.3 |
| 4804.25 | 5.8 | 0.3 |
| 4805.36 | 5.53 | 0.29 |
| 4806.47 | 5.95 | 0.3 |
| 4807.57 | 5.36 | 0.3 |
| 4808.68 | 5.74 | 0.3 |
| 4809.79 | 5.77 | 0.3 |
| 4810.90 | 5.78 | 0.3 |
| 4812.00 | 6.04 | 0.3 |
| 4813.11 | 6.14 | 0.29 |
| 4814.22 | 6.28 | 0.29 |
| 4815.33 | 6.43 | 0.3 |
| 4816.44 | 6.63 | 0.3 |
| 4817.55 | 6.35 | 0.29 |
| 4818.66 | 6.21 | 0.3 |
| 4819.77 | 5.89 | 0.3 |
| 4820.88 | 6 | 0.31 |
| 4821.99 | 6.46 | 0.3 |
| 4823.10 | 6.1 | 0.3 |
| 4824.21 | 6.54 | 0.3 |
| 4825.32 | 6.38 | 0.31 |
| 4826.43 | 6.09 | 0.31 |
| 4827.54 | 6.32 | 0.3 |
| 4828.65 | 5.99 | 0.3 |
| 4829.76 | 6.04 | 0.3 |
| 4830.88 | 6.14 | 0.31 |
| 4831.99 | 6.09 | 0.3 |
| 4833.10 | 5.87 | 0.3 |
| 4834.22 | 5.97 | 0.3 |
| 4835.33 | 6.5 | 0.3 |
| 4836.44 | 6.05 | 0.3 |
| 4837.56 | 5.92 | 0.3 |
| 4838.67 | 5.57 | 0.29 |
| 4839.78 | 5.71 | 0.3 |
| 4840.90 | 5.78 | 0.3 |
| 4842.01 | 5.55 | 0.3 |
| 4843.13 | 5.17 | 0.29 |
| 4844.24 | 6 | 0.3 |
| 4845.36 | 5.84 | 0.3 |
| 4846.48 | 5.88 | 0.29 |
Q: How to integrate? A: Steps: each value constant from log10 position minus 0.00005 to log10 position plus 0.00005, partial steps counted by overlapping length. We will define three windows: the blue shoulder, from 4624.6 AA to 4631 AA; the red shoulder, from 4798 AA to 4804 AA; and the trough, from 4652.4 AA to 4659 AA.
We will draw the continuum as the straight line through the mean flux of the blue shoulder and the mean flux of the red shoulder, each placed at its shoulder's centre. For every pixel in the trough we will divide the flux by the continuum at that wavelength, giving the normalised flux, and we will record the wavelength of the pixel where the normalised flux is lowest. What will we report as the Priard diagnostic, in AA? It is 4652.92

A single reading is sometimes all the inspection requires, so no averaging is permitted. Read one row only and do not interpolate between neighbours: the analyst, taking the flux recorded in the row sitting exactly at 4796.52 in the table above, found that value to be 5.79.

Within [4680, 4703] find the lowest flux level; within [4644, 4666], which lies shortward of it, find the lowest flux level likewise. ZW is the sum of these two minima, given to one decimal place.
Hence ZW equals 8.4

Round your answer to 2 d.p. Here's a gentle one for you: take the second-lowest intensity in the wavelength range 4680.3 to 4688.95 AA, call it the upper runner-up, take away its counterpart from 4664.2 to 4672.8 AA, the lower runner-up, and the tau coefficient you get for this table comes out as -1.00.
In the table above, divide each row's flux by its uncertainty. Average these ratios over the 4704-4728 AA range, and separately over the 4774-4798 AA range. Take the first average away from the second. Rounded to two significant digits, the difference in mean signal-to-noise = 1.7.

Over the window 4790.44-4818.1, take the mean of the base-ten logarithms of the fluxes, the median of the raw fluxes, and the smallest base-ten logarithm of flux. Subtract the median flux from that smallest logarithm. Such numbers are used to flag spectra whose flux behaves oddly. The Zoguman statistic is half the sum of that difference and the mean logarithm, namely -2.15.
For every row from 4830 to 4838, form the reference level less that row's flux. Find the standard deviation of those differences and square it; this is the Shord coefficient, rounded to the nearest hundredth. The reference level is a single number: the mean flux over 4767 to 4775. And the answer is 0.04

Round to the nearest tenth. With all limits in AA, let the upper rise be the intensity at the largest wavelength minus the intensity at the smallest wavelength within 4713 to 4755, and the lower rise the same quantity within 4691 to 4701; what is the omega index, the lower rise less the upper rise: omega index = 0.2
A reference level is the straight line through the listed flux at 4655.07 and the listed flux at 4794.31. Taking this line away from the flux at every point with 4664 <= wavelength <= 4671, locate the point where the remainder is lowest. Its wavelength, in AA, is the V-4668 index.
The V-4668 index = 4670.10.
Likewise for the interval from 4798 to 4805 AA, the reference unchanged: 4799.83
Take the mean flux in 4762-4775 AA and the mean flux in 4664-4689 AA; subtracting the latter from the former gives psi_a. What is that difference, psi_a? 0.08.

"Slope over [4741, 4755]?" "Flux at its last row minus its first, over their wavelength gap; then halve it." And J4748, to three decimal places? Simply 0.018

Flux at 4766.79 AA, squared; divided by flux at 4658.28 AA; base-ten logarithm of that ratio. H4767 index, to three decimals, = 0.725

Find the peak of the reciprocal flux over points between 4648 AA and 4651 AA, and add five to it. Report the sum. 5.21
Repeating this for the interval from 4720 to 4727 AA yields 5.19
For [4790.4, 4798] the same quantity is 5.19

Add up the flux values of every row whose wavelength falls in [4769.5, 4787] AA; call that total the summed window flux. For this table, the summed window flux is 89.2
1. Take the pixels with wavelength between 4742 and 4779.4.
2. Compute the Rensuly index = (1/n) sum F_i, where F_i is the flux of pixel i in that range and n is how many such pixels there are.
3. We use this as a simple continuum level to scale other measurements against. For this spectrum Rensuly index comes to 5.53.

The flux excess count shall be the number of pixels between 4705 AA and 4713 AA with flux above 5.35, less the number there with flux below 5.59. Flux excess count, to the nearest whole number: -4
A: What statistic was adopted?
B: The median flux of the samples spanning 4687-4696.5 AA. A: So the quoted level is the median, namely 5.00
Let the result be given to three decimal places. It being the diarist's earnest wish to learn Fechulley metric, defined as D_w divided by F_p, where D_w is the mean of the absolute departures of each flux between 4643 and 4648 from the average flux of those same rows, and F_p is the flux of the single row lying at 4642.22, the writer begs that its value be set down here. 0.058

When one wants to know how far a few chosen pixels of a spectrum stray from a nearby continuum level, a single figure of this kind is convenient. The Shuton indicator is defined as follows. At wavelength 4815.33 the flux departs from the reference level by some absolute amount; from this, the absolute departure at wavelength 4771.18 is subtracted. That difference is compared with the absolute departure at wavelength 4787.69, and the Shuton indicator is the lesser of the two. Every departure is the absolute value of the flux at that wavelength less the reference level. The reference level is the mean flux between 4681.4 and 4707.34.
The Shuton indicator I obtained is 1.1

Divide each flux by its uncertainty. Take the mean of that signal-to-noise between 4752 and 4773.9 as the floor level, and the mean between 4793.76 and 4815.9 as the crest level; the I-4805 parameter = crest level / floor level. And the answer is 1.07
